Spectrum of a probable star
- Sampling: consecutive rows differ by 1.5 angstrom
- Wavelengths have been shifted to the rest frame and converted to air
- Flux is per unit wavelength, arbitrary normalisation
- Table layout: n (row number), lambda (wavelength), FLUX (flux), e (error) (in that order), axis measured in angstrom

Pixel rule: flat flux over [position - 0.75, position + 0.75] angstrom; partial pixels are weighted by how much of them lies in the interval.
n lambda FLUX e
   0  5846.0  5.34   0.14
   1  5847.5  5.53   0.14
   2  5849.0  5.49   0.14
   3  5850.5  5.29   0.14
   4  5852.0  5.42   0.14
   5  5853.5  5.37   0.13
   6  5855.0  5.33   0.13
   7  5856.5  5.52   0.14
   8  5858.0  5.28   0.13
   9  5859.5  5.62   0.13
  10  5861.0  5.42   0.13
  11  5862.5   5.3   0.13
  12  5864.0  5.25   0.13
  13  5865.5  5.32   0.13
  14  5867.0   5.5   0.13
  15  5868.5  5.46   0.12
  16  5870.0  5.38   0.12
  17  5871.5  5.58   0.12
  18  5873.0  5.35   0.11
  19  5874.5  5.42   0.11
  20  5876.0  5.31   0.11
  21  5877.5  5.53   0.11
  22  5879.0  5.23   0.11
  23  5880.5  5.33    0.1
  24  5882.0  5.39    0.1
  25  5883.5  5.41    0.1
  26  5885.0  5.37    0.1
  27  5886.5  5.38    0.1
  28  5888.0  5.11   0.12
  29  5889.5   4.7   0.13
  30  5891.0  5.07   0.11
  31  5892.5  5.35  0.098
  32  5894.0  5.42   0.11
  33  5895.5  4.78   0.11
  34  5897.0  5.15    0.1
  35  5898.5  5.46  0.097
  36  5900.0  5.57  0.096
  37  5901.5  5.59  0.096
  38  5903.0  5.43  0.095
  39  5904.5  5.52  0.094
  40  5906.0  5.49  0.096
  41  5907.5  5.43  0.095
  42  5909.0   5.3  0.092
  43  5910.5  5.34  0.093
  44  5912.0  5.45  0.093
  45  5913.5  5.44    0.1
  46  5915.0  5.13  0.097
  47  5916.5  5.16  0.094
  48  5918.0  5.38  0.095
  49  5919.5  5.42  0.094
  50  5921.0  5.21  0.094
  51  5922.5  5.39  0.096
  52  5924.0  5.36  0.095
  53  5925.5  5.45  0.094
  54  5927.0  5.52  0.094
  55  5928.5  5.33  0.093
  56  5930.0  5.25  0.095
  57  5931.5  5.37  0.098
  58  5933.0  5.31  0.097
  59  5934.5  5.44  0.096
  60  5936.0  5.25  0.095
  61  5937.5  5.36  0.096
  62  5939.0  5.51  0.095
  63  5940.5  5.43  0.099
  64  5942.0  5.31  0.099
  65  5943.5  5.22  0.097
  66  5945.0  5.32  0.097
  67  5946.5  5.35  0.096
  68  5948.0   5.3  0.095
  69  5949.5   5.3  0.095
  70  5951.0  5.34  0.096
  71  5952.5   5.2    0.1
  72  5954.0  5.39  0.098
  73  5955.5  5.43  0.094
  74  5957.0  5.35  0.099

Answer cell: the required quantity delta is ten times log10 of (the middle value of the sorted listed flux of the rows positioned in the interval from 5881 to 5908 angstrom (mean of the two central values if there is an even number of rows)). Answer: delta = 7.32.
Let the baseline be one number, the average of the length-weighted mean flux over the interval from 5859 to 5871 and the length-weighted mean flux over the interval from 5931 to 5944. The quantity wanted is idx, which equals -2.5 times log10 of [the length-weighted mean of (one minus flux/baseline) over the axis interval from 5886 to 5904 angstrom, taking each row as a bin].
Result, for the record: 4.1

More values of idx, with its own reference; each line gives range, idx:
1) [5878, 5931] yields 4.9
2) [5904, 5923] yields 5.8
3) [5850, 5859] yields 7.8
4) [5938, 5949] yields 5.5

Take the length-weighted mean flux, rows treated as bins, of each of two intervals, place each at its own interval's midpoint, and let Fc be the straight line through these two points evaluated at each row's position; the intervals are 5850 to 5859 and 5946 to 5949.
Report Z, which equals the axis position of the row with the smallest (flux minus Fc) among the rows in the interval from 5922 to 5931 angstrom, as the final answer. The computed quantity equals 5930.0 angstrom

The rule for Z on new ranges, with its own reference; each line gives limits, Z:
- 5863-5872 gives 5864.0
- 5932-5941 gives 5936.0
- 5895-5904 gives 5895.5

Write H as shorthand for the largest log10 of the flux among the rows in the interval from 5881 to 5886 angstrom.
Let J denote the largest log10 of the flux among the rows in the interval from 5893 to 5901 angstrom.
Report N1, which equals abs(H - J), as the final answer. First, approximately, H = 0.733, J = 0.746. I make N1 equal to 0.0127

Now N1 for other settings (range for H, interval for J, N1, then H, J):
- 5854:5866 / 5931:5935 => 0.0141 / 0.750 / 0.736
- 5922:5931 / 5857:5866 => 0.0078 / 0.742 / 0.750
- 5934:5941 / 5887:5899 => 0.0040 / 0.741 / 0.737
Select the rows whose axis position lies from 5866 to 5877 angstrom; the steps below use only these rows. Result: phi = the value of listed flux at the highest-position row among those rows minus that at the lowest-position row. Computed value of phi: -0.19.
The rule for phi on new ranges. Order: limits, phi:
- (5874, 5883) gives -0.03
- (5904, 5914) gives -0.08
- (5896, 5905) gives 0.37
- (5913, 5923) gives -0.05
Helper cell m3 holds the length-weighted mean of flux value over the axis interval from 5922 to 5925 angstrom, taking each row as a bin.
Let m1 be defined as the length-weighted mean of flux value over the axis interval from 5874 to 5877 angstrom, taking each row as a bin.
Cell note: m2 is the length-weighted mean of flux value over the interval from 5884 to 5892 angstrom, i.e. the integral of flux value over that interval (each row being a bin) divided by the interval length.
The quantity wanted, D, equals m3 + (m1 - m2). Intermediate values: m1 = 5.37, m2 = 5.14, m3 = 5.38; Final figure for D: 5.61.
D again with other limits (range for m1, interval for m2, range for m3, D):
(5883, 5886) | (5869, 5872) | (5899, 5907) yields 5.43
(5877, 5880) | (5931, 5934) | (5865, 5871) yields 5.44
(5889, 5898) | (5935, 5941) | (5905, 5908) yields 5.18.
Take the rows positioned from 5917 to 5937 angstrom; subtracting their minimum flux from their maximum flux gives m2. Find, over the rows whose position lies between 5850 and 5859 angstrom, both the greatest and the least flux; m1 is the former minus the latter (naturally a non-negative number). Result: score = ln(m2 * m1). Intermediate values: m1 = 0.24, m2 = 0.31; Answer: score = -2.60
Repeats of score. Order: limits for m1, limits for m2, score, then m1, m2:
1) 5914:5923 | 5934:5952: -2.48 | 0.29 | 0.29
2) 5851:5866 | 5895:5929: -1.20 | 0.37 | 0.81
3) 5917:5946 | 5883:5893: -1.51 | 0.31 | 0.71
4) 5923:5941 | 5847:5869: -2.30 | 0.27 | 0.37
